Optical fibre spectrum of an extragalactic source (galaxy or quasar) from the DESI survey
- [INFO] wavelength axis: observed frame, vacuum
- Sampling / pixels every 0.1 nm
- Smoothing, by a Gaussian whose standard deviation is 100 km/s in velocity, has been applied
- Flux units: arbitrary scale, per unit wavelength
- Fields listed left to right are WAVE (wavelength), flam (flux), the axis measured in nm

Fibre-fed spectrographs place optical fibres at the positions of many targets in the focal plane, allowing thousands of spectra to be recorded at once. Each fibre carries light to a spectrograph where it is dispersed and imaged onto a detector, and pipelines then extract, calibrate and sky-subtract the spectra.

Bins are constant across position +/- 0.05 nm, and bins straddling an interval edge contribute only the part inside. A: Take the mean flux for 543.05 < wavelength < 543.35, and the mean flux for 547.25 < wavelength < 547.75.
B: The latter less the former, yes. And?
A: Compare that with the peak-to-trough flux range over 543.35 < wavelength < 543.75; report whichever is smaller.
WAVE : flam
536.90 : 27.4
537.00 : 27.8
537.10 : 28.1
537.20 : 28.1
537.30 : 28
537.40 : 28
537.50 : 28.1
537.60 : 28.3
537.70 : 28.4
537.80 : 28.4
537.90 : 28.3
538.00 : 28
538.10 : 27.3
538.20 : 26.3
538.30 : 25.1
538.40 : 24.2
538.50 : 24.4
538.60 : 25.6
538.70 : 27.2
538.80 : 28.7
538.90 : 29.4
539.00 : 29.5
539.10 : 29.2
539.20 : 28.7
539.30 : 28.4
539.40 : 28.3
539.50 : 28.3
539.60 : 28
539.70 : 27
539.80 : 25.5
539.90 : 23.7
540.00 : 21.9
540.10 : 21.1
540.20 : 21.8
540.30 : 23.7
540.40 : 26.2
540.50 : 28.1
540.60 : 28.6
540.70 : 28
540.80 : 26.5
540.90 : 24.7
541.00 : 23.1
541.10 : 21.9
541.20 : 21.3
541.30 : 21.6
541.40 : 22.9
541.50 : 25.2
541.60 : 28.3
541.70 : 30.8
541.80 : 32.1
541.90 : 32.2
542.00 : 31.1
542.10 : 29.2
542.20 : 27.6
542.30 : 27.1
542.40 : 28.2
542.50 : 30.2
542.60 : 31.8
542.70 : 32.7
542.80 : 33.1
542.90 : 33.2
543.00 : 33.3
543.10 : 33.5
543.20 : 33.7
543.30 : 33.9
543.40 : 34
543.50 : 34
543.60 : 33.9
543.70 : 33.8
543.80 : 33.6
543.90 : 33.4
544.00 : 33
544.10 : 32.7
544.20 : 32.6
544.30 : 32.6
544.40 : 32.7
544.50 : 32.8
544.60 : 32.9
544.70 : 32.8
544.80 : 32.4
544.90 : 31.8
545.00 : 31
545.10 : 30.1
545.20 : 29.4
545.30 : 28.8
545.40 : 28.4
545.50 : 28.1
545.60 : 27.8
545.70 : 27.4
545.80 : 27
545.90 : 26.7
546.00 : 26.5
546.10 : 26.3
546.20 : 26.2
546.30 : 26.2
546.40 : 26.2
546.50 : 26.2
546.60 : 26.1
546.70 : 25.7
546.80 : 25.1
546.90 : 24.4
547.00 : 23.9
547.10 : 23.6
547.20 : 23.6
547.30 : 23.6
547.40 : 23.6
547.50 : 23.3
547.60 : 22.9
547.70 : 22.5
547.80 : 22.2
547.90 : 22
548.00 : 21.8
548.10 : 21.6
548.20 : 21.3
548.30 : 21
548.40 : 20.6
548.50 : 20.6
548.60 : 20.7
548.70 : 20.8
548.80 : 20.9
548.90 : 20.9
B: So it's -11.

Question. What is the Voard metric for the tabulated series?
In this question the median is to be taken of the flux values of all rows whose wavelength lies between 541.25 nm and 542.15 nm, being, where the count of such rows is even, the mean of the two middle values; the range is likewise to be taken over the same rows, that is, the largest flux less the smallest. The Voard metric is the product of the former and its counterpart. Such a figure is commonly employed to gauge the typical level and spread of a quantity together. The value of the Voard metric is 310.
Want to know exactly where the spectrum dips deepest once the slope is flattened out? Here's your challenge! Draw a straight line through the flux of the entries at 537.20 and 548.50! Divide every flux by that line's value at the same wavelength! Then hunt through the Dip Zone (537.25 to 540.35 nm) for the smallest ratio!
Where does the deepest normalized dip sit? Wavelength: 540.10 nm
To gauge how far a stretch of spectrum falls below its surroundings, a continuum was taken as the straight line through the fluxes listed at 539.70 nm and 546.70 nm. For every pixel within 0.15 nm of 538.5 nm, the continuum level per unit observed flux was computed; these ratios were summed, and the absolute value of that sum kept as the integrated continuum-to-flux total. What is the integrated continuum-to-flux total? 3.3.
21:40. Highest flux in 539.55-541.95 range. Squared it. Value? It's 1037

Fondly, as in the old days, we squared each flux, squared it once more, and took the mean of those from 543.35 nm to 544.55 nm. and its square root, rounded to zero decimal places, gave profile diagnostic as 1107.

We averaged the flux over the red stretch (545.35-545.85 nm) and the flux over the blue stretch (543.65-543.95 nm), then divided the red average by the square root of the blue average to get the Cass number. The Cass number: 4.8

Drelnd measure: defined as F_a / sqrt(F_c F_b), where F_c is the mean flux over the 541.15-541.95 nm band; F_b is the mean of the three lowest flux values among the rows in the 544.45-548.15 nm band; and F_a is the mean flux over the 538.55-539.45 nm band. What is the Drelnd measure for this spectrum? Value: 1.17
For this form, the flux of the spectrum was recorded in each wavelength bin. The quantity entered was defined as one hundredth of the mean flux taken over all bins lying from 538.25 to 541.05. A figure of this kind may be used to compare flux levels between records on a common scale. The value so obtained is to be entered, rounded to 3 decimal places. 0.262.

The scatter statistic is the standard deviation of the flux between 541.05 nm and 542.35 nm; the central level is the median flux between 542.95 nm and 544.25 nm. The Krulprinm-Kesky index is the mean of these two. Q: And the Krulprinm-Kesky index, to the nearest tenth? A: 18.8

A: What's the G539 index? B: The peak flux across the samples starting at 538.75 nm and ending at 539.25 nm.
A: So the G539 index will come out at 29.5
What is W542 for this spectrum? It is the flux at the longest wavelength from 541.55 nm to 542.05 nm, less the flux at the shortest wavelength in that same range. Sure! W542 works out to 3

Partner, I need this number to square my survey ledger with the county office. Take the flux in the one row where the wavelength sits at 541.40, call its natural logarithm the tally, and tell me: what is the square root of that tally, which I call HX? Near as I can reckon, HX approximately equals 1.77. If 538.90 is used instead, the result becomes 1.84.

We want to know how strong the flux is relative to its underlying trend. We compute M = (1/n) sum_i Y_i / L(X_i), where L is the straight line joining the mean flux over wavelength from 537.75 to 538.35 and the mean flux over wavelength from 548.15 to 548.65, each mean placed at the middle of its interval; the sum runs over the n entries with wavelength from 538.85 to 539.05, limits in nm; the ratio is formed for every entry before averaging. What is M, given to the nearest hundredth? 1.10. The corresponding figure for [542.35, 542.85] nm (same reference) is 1.28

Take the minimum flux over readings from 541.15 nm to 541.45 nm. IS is 21.3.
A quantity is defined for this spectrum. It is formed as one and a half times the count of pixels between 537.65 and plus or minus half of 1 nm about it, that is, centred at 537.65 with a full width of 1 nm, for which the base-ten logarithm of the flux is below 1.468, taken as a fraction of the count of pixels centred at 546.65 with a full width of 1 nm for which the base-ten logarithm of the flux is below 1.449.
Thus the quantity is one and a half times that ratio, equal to 1.5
